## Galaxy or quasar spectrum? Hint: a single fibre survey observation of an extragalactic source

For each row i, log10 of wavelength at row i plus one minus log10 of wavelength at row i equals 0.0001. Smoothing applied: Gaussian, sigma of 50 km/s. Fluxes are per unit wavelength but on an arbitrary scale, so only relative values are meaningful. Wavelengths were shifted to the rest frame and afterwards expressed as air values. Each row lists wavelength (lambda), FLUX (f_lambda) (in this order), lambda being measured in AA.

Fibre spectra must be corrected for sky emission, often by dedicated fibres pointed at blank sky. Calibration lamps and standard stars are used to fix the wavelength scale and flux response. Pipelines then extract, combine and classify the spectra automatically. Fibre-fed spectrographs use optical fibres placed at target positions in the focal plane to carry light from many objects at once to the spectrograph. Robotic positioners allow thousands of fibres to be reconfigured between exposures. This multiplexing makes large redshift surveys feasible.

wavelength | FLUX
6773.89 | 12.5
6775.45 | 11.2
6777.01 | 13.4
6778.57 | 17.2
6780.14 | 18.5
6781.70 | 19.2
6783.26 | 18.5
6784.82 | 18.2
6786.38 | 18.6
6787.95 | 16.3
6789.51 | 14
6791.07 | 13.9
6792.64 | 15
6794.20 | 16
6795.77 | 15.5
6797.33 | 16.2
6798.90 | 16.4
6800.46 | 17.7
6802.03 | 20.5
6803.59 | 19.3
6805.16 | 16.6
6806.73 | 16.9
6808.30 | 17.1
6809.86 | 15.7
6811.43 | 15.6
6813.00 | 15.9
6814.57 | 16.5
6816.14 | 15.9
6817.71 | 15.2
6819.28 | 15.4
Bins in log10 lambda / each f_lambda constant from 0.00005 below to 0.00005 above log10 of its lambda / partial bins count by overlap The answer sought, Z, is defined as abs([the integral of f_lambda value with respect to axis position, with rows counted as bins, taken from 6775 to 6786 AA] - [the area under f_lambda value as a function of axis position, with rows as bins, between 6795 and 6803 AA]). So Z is 47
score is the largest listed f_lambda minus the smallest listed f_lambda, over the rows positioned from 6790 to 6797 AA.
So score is 2.1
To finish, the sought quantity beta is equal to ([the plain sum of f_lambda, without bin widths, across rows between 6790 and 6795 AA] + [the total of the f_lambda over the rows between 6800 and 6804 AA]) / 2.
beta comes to 51.2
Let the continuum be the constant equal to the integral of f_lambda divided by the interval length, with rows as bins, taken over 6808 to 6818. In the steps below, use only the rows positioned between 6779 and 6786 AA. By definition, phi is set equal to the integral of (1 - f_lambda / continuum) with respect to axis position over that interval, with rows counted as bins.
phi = -1.1 AA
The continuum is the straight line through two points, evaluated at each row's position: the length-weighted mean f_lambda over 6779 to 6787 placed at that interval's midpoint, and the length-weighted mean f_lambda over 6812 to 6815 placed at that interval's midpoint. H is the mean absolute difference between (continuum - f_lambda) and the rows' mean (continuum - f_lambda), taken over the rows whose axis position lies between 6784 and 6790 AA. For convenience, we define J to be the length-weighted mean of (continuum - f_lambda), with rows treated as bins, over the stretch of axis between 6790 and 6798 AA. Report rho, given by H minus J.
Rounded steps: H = 1.50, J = 2.4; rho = -0.9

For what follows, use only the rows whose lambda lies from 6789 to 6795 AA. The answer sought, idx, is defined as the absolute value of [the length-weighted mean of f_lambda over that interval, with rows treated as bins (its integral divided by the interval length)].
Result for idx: 14.8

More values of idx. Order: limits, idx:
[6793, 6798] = 15.8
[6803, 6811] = 17.0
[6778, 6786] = 18.4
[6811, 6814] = 15.8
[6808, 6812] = 16.1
